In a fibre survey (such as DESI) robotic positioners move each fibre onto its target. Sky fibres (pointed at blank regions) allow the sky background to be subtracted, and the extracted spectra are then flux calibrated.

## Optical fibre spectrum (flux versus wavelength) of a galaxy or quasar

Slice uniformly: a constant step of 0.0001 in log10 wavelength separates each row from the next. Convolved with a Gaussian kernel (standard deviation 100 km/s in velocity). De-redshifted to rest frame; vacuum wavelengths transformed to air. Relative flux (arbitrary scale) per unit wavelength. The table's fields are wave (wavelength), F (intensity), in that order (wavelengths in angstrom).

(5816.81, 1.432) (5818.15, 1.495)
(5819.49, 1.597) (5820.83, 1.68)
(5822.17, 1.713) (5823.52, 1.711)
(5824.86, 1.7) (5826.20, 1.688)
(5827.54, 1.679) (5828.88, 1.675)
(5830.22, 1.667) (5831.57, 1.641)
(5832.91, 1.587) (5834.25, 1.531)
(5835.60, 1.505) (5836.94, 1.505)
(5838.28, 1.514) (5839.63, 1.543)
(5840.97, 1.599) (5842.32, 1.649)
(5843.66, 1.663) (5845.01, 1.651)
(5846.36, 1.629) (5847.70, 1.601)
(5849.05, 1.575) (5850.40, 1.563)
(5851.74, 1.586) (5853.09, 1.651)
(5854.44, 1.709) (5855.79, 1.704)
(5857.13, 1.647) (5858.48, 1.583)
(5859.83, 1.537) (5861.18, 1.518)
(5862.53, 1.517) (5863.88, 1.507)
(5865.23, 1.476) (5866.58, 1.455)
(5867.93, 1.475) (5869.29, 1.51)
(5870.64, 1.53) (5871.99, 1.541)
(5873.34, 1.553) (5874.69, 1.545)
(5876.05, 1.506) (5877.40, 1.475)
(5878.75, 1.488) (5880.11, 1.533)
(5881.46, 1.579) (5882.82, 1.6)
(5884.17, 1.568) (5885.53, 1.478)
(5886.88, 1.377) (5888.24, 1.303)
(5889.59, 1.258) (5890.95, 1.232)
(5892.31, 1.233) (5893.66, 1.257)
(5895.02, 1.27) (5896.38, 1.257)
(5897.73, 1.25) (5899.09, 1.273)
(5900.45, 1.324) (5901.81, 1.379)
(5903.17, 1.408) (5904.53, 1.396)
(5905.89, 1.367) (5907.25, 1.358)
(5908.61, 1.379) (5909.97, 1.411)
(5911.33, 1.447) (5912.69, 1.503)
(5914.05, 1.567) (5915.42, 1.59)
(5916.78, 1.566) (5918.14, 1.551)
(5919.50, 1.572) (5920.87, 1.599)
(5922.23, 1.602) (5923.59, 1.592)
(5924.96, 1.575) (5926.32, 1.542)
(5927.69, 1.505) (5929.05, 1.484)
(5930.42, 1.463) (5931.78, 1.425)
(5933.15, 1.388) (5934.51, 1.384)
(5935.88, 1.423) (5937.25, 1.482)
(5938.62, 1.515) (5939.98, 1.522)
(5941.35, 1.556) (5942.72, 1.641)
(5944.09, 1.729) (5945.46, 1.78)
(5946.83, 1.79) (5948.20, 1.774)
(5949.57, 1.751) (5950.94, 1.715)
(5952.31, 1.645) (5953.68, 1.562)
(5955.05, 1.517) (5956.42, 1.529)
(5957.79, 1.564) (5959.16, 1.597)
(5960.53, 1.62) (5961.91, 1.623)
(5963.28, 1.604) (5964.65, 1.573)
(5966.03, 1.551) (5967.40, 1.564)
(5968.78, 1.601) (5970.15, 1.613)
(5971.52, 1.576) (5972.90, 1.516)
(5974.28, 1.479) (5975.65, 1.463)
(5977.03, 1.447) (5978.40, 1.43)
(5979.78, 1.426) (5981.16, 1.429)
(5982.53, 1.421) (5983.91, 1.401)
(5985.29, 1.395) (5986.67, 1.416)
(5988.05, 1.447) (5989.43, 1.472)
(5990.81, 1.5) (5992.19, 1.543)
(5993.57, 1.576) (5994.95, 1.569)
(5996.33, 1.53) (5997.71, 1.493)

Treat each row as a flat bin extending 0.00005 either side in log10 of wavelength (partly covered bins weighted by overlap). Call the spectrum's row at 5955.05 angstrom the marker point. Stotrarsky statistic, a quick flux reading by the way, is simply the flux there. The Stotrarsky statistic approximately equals 1.517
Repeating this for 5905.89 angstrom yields 1.367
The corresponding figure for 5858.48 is 1.583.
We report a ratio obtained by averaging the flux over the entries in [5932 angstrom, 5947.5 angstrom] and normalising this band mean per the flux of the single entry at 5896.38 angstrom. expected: 1.24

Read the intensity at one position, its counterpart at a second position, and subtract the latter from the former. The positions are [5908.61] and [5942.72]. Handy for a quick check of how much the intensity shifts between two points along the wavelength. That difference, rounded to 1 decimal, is -0.3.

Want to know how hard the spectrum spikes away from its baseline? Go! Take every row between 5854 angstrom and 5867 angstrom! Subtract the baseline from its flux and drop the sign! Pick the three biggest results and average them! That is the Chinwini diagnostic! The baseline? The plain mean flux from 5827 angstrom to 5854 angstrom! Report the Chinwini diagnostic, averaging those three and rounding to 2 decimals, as 0.13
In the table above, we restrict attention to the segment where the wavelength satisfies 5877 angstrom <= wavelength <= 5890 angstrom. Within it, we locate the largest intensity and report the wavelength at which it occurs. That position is 5882.82 angstrom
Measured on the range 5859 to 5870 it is 5859.83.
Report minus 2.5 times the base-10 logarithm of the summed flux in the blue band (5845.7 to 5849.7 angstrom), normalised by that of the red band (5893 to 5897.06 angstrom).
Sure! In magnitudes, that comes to -0.26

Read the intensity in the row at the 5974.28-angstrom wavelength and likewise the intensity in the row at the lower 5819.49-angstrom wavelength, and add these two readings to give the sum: 3.08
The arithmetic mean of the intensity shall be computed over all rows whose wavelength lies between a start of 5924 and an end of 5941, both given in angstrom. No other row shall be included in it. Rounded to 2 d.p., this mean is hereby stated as 1.48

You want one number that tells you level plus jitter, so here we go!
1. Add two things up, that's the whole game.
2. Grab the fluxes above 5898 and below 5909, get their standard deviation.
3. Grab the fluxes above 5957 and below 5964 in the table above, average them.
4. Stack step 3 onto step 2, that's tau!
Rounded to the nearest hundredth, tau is 1.64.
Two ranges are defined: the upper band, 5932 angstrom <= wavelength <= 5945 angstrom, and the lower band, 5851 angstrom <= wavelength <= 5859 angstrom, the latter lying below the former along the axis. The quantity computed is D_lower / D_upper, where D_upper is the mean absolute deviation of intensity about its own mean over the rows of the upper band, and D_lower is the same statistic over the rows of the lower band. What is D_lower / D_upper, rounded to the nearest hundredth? 0.48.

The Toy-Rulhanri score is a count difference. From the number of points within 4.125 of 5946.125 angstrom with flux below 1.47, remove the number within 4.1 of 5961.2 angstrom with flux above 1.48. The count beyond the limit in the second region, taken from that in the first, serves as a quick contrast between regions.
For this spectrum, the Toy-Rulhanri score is -6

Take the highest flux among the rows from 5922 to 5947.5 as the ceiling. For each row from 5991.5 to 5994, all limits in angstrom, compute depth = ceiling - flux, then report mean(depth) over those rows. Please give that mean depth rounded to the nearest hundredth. 0.23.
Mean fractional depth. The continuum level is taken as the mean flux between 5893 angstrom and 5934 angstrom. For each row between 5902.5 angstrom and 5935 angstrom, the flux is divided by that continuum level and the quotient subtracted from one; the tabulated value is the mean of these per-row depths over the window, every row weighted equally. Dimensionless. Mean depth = -0.030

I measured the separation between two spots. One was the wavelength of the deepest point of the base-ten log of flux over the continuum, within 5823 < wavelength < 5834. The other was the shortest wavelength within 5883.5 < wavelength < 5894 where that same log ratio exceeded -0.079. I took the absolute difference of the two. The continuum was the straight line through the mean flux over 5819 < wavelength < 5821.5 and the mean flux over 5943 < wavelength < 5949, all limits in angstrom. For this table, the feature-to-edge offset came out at 51.3 angstrom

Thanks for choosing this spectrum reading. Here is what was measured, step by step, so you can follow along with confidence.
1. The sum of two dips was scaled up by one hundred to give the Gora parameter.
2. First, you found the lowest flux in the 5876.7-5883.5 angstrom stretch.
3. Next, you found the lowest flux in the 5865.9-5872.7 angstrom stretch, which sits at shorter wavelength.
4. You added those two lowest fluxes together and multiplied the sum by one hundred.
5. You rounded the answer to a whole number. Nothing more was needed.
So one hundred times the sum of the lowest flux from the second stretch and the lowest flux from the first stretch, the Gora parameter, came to 293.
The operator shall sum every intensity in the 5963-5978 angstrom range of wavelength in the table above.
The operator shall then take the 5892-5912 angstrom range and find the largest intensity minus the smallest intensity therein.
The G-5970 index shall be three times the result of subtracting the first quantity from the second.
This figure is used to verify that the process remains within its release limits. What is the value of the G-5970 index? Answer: -50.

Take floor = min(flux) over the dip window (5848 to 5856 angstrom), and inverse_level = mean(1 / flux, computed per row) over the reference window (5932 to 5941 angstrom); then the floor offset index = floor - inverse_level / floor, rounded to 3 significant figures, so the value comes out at 1.12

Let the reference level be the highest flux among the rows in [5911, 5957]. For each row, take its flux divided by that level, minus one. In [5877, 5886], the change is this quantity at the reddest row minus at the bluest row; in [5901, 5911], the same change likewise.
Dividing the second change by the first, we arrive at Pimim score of 11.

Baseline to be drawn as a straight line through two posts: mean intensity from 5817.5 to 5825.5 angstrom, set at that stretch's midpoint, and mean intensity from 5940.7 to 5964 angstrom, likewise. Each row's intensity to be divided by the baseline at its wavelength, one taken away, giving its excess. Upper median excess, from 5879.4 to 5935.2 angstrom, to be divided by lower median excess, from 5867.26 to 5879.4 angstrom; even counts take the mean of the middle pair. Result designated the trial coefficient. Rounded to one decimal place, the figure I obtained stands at 1.6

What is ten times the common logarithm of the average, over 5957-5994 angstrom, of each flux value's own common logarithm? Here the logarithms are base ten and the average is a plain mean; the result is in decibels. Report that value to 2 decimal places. -7.47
